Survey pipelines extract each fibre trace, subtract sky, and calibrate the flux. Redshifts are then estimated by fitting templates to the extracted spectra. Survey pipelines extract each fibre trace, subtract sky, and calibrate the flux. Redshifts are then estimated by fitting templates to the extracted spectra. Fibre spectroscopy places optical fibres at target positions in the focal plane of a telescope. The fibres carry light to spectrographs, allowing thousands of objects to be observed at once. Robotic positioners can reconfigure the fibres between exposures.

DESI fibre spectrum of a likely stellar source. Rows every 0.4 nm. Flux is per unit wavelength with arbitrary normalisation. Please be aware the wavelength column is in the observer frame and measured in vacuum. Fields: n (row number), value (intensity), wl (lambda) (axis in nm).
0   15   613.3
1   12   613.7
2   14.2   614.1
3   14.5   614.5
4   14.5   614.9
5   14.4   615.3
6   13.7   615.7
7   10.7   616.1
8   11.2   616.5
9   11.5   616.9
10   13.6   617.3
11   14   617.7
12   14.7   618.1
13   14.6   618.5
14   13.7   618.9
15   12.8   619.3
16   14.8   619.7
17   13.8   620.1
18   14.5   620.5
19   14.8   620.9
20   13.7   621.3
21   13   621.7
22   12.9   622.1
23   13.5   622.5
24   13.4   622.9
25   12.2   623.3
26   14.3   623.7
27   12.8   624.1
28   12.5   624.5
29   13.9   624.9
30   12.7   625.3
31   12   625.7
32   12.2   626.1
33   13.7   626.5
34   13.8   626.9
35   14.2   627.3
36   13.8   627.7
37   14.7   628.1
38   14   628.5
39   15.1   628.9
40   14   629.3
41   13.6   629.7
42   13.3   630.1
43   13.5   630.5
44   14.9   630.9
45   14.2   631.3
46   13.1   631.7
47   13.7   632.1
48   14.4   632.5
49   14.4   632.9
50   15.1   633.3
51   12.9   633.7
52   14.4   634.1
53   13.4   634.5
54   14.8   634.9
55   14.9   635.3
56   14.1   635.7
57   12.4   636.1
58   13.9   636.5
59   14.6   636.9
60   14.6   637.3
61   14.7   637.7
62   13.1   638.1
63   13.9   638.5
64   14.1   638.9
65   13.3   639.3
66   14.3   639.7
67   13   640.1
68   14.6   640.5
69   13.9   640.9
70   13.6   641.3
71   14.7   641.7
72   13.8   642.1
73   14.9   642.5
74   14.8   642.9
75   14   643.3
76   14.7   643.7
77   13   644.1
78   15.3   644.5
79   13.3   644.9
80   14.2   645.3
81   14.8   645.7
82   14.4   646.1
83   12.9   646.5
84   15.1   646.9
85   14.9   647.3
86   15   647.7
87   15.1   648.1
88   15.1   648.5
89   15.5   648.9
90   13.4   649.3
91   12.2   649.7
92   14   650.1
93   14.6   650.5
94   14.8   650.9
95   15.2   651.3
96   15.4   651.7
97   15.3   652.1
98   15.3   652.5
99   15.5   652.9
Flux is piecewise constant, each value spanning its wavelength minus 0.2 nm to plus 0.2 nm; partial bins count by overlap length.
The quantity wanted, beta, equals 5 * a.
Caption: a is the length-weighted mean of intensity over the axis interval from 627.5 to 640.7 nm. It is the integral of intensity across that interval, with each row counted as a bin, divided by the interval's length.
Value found 70.1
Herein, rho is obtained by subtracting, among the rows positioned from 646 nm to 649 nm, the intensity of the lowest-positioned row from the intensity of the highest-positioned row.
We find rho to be 1.10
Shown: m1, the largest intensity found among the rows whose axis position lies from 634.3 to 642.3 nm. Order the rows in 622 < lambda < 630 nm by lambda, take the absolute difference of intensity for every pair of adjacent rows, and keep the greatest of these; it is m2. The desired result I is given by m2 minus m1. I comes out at -12.8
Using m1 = 14.9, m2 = 2.10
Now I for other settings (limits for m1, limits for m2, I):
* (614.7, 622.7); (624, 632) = -13.3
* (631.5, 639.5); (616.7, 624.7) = -13.0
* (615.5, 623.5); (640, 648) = -12.5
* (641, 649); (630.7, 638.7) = -13.3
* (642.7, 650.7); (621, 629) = -13.4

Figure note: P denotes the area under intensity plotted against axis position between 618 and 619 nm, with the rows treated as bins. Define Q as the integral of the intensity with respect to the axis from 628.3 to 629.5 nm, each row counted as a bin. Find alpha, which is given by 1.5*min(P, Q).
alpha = 22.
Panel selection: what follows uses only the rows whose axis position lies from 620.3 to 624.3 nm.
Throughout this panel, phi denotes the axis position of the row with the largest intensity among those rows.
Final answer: 620.9 nm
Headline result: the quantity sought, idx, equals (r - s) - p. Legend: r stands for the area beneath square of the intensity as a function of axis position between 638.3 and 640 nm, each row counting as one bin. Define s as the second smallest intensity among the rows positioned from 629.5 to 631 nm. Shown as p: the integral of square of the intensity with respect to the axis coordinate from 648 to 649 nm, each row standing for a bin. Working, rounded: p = 232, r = 326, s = 13.5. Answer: 81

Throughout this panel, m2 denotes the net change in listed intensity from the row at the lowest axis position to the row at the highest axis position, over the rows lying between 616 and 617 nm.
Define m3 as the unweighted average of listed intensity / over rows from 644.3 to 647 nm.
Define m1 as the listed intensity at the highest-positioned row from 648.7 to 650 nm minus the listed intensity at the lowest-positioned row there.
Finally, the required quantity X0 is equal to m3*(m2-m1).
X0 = 59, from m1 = -3.3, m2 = 0.8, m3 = 14.3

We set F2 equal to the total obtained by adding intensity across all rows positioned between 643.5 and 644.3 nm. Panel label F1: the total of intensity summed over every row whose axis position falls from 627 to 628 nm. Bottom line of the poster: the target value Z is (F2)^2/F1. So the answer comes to 27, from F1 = 28.0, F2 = 27.7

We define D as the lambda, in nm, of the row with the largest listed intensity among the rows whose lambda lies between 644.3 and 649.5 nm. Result 648.9 nm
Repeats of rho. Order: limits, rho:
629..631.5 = 0.20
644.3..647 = -0.20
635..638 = -0.20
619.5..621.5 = -1.10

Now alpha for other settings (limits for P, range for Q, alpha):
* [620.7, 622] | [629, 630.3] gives 27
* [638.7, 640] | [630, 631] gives 21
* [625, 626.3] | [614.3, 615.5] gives 24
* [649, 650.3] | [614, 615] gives 22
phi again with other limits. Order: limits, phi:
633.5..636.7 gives 635.3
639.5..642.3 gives 641.7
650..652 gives 651.7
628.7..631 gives 628.9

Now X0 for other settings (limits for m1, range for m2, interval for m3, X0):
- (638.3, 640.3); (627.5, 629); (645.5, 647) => 31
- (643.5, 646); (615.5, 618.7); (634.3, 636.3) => 11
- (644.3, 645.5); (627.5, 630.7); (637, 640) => 11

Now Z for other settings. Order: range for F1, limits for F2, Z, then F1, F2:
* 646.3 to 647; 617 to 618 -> 27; 28.0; 27.6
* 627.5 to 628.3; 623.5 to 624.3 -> 26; 28.5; 27.1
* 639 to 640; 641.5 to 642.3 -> 29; 27.6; 28.5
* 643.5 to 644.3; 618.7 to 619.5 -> 25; 27.7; 26.5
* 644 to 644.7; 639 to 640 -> 27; 28.3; 27.6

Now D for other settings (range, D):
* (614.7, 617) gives 614.9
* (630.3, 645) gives 644.5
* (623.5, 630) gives 628.9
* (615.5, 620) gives 619.7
